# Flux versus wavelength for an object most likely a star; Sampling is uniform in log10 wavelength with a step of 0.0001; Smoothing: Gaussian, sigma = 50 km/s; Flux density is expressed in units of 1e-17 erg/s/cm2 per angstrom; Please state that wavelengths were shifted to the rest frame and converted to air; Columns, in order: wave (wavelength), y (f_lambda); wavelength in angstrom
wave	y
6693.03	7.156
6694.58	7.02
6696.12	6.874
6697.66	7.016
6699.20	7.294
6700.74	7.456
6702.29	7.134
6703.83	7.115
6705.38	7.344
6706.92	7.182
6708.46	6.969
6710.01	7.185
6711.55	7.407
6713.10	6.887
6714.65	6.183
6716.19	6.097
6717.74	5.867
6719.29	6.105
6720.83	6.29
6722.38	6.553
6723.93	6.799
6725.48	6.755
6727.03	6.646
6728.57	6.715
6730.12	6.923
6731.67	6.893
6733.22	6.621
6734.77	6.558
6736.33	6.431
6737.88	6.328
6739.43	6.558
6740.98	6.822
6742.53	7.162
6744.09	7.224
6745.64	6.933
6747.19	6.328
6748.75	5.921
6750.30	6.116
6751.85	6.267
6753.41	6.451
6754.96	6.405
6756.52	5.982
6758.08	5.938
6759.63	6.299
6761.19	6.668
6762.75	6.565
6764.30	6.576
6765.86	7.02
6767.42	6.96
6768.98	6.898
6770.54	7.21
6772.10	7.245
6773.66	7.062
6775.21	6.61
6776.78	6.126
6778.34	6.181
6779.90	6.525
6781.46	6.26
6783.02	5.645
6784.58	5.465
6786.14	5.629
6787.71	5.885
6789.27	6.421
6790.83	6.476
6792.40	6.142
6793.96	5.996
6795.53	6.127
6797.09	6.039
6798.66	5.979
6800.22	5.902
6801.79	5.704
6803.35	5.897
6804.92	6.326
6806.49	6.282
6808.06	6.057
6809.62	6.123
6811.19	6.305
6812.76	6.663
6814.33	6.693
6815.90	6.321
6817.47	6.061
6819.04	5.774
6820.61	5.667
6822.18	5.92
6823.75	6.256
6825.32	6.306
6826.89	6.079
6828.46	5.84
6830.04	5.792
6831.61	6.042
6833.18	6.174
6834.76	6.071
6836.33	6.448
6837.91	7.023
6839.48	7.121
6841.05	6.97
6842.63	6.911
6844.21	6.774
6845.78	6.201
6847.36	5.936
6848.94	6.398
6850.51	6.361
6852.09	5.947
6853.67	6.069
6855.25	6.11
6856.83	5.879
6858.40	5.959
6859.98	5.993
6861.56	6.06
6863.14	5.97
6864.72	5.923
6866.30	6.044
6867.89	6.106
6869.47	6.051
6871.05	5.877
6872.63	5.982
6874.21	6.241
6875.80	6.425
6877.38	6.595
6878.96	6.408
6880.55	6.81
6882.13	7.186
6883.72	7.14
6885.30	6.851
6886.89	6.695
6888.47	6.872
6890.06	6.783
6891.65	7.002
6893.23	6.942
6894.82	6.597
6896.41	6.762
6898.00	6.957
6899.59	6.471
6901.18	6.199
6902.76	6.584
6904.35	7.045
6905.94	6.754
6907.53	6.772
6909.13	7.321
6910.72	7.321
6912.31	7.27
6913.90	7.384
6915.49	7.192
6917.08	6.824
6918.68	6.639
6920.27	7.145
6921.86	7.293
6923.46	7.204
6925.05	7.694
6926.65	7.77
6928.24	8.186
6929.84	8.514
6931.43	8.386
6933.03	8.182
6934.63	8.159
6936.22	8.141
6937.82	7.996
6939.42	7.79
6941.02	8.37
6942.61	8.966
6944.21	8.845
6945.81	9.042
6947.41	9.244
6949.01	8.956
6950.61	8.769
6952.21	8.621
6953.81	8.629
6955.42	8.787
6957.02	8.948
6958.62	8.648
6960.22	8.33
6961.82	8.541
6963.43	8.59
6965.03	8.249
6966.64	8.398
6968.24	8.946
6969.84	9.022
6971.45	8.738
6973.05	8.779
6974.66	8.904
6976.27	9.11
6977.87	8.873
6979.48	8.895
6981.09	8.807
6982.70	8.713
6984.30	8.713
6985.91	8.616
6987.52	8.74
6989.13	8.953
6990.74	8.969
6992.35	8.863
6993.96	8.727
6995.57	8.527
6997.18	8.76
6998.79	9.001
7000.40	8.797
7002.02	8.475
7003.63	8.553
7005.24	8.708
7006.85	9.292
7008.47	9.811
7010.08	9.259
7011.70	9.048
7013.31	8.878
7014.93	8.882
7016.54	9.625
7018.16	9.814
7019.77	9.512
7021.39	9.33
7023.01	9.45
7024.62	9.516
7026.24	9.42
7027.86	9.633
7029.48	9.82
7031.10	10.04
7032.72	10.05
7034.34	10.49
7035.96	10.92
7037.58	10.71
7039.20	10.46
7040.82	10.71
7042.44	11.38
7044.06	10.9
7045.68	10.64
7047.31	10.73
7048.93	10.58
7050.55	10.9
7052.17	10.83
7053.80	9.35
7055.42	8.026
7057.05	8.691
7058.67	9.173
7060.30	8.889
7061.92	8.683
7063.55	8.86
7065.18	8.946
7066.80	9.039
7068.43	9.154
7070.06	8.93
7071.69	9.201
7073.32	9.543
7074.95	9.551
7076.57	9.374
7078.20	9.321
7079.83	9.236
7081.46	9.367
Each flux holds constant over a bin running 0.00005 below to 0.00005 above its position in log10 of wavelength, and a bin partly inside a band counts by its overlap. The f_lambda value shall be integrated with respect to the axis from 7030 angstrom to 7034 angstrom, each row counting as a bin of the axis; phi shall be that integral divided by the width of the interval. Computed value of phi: 10.1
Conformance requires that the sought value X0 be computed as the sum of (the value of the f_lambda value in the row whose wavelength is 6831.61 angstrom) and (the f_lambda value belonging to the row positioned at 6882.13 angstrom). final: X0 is 13.2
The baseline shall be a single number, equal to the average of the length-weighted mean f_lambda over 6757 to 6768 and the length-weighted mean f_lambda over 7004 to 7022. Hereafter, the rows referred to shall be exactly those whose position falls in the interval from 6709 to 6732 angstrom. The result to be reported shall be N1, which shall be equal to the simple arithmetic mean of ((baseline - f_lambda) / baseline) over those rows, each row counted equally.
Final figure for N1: 0.16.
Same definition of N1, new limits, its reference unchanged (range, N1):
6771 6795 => 0.21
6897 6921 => 0.12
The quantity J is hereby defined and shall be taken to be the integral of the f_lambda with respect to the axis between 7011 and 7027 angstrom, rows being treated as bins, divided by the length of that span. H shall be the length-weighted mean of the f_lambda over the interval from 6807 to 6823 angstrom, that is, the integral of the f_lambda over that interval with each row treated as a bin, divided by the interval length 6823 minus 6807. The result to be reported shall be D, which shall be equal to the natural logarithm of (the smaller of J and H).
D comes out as 1.82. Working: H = 6.2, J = 9.4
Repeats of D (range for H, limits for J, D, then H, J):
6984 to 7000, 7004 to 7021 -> 2.17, 8.8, 9.3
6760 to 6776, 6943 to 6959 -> 1.93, 6.9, 8.9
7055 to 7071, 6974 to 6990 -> 2.18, 8.9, 8.8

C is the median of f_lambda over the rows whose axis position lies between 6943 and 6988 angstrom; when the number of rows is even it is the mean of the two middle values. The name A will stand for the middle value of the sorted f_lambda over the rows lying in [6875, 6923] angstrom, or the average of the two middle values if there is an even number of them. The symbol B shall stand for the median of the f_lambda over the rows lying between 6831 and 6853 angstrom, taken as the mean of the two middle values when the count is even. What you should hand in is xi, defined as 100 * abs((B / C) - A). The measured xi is 611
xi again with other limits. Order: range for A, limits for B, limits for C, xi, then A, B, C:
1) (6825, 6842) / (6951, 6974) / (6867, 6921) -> 490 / 6.2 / 8.6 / 6.8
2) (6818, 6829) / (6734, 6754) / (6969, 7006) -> 519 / 5.9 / 6.5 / 8.8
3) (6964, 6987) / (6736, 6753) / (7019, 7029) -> 811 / 8.8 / 6.4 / 9.5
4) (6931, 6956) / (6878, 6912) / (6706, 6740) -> 760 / 8.6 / 6.8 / 6.6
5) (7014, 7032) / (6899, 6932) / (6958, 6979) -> 869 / 9.5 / 7.2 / 8.7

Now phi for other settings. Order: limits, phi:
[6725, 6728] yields 6.7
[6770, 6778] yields 6.8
